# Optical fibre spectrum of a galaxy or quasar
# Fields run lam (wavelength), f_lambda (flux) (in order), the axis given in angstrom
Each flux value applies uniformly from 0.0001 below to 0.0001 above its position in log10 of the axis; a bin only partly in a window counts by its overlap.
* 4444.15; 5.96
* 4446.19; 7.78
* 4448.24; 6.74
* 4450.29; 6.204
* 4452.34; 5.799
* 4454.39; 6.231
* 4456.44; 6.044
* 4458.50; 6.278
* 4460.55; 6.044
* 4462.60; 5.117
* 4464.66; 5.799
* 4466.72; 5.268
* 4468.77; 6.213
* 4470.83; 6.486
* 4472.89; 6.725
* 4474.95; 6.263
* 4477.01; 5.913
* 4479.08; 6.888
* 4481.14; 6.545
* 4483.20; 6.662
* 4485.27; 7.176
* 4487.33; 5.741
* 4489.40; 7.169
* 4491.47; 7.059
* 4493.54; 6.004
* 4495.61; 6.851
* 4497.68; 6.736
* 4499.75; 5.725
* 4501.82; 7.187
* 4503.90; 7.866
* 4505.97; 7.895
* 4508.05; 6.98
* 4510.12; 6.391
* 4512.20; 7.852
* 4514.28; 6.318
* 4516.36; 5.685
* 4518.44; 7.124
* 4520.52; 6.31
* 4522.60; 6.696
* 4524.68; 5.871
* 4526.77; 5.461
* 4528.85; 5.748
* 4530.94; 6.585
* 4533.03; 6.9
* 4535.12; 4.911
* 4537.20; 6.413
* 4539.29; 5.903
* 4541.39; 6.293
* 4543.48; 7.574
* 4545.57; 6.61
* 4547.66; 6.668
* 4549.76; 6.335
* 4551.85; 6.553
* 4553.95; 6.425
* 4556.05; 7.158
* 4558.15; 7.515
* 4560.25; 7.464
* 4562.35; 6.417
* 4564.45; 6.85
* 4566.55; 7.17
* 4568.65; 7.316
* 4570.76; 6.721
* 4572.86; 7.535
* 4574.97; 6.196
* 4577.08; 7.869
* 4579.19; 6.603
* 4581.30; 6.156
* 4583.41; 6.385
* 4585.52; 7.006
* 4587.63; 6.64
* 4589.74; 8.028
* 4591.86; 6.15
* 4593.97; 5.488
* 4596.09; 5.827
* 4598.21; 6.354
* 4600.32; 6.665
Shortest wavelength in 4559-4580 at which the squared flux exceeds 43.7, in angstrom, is 4560.25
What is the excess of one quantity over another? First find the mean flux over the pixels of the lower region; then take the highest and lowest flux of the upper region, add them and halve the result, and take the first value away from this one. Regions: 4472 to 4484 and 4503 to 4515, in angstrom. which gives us 0.6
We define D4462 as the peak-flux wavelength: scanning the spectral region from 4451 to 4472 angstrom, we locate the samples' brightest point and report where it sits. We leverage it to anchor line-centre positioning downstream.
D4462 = 4470.83 angstrom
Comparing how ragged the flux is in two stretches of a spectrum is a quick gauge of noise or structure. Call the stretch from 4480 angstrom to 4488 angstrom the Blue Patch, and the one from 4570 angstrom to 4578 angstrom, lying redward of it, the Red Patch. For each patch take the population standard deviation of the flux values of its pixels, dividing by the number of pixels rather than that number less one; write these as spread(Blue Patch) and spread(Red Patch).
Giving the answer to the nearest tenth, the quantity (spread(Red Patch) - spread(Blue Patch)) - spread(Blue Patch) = -0.4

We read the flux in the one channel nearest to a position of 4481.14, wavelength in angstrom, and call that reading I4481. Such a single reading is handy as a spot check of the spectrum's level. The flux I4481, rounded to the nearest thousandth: 6.545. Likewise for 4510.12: 6.391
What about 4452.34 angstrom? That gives 5.799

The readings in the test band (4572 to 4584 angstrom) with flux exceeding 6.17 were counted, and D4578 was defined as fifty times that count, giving 250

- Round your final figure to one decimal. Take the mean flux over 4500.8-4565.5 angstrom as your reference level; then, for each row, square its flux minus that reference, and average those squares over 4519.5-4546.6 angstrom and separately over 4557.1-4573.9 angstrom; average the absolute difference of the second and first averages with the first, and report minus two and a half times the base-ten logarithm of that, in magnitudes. 1.0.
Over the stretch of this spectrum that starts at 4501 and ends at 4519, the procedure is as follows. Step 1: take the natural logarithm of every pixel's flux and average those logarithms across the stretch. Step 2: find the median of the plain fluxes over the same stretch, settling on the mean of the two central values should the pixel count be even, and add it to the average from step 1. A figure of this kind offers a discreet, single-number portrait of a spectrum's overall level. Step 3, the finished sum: 9.07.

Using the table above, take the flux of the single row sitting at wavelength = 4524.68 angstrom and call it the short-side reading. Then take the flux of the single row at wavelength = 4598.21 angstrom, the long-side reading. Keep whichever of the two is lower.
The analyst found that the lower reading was 5.9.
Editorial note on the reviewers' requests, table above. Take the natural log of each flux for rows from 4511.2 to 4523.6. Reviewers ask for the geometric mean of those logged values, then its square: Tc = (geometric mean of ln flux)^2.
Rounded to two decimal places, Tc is 3.57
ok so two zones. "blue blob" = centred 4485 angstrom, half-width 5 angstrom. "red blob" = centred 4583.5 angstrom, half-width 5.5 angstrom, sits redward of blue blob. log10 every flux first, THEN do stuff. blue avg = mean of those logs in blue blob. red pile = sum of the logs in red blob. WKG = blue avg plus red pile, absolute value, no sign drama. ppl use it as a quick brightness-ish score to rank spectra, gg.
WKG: 4.90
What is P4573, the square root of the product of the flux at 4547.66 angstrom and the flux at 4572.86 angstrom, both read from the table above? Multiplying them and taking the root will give 7.1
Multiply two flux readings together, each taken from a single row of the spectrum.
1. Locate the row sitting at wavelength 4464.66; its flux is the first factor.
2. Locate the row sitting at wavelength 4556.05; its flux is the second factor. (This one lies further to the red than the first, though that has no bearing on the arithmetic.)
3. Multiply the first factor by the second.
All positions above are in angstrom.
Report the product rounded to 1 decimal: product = 41.5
